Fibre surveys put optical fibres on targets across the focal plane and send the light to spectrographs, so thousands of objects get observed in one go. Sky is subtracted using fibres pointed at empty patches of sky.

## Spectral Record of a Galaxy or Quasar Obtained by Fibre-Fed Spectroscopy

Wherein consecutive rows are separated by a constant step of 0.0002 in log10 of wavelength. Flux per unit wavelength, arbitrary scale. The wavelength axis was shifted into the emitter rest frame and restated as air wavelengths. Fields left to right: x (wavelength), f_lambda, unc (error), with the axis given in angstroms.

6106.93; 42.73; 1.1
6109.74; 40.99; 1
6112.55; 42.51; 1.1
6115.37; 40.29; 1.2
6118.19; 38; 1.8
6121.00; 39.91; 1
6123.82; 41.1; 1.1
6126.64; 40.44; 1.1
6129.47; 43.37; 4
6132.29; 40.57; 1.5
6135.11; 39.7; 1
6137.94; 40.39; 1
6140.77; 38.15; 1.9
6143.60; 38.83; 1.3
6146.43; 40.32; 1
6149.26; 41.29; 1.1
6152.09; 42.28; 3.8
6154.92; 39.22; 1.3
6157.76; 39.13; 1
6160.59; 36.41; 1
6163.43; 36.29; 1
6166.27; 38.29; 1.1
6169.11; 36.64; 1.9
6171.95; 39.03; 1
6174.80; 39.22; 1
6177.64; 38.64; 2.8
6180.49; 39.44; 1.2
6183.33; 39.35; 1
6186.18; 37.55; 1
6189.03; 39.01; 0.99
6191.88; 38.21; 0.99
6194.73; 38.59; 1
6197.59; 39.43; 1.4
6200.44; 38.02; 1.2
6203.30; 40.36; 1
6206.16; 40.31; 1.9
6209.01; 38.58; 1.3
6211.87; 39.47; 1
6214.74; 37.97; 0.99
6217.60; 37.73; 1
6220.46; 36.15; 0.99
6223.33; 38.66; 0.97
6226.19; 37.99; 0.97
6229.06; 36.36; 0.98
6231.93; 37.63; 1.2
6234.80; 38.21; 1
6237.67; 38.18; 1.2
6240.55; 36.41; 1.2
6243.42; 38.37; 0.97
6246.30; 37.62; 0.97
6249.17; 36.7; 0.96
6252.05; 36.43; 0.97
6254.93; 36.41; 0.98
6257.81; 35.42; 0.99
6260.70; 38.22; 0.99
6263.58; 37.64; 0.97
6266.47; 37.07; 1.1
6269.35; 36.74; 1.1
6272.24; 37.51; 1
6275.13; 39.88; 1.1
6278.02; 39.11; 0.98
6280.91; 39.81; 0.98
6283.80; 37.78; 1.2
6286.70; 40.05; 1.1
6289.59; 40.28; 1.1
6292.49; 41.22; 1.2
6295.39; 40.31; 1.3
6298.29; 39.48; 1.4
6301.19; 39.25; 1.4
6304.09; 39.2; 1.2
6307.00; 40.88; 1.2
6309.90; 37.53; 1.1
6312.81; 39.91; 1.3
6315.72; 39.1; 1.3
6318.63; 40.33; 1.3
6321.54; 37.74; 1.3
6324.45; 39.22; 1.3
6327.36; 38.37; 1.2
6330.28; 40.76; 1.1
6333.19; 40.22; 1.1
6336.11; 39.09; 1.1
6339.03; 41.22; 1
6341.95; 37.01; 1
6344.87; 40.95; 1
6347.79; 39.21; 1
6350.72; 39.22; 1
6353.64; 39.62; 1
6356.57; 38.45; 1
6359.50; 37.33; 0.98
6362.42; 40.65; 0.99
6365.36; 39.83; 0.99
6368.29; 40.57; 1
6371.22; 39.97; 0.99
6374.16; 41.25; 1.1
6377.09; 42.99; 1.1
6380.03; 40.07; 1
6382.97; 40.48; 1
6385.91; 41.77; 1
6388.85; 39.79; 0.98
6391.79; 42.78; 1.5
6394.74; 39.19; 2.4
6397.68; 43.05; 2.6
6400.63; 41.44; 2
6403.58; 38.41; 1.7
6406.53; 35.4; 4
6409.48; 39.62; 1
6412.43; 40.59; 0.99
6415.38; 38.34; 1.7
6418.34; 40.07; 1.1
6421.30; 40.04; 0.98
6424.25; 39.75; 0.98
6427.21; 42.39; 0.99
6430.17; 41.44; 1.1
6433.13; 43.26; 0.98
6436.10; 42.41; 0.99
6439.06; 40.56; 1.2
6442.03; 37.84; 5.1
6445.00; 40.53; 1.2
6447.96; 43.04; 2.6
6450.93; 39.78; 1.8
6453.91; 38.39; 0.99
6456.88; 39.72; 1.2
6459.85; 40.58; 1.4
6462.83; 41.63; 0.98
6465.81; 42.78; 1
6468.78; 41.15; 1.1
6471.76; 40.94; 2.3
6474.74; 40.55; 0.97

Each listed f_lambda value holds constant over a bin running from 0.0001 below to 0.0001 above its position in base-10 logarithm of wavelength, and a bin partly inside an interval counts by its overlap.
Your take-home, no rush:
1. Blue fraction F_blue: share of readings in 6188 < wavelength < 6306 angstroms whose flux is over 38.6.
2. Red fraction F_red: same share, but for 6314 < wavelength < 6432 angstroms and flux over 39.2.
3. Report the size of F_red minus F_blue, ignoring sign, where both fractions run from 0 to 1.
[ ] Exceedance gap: 0.33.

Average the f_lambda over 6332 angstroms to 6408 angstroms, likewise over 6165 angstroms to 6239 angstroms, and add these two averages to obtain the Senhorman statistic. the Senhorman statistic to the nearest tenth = 78.4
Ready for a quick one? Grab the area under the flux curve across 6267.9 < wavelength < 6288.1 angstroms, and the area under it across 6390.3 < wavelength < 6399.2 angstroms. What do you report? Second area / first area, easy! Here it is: 0.47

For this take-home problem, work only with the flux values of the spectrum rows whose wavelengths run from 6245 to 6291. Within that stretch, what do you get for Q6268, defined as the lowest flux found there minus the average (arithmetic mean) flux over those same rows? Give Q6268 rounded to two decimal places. -2.50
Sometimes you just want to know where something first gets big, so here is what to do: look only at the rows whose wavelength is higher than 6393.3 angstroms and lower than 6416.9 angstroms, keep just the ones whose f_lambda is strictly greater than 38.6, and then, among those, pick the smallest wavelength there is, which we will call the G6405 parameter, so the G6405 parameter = 6394.74 angstroms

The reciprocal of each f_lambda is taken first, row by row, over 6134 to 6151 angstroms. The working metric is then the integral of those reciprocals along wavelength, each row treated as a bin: 0.427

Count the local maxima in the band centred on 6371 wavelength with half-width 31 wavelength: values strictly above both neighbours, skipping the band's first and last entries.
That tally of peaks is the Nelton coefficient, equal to 8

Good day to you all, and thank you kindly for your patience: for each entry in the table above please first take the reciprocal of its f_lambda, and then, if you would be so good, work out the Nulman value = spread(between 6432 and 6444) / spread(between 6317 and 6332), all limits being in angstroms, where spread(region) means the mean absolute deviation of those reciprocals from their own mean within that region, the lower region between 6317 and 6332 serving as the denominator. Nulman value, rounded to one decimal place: 1.7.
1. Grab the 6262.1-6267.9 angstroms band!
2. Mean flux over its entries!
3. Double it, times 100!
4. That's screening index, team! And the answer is 7471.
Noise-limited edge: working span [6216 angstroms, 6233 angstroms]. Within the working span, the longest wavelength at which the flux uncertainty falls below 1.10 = 6229.06 angstroms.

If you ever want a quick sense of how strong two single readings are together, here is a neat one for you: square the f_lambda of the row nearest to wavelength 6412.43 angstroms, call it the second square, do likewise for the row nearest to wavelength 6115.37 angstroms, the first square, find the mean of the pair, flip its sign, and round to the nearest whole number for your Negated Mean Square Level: -1635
